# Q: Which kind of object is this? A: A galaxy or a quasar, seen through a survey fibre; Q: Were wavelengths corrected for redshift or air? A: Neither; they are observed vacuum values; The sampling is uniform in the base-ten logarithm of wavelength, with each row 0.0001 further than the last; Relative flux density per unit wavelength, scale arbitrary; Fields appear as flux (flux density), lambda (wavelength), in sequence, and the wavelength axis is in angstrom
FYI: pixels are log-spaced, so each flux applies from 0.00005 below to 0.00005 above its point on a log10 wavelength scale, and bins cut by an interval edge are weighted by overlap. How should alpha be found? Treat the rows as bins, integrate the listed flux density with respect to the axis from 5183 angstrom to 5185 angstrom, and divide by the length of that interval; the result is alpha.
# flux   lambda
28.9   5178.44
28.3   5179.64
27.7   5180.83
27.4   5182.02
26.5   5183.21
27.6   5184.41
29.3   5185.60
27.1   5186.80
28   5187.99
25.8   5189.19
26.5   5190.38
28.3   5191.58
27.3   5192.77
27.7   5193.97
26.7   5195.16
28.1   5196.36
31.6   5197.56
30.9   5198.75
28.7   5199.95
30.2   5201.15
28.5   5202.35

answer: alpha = 27.1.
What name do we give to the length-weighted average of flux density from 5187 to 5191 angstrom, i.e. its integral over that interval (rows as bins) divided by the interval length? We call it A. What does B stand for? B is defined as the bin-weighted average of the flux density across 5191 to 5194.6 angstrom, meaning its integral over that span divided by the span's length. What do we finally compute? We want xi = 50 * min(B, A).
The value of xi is 1340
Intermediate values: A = 26.8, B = 27.8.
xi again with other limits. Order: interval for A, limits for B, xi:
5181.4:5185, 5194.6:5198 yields 1358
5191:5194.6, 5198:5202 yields 1391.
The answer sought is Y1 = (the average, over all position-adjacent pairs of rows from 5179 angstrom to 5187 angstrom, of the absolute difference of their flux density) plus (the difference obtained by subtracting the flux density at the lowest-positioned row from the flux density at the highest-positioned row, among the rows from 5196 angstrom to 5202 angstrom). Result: 3.2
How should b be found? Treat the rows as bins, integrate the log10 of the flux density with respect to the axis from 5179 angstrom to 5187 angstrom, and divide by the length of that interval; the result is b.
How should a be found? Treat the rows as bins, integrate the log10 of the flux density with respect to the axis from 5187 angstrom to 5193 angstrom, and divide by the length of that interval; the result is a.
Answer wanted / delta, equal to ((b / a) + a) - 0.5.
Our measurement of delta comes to 1.94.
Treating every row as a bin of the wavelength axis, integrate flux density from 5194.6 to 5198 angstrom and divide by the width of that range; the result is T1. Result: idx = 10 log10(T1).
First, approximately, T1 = 28.6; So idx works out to 14.6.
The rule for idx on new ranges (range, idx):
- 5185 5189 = 14.5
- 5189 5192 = 14.3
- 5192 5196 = 14.4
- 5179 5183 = 14.4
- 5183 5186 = 14.4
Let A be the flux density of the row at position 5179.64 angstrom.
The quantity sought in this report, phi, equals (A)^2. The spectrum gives 801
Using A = 28.3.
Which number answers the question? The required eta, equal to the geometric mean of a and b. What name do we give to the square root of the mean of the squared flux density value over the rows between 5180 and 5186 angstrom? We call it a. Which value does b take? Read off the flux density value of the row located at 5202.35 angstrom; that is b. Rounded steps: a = 27.7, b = 28.5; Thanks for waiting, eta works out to 28.1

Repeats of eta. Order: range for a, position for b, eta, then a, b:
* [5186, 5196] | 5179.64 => 27.7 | 27.2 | 28.3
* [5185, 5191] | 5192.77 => 27.3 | 27.4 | 27.3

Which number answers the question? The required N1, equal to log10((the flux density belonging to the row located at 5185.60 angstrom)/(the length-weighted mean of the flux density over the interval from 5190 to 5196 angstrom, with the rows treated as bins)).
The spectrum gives 0.030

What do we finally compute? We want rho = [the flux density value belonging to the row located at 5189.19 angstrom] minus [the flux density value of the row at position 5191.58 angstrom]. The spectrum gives -2.5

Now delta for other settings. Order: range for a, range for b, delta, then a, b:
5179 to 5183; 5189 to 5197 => 1.94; 1.44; 1.44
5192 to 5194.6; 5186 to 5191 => 1.93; 1.44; 1.43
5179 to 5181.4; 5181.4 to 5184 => 1.94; 1.44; 1.43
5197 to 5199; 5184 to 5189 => 1.96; 1.50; 1.44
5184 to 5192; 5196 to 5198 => 1.96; 1.44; 1.47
